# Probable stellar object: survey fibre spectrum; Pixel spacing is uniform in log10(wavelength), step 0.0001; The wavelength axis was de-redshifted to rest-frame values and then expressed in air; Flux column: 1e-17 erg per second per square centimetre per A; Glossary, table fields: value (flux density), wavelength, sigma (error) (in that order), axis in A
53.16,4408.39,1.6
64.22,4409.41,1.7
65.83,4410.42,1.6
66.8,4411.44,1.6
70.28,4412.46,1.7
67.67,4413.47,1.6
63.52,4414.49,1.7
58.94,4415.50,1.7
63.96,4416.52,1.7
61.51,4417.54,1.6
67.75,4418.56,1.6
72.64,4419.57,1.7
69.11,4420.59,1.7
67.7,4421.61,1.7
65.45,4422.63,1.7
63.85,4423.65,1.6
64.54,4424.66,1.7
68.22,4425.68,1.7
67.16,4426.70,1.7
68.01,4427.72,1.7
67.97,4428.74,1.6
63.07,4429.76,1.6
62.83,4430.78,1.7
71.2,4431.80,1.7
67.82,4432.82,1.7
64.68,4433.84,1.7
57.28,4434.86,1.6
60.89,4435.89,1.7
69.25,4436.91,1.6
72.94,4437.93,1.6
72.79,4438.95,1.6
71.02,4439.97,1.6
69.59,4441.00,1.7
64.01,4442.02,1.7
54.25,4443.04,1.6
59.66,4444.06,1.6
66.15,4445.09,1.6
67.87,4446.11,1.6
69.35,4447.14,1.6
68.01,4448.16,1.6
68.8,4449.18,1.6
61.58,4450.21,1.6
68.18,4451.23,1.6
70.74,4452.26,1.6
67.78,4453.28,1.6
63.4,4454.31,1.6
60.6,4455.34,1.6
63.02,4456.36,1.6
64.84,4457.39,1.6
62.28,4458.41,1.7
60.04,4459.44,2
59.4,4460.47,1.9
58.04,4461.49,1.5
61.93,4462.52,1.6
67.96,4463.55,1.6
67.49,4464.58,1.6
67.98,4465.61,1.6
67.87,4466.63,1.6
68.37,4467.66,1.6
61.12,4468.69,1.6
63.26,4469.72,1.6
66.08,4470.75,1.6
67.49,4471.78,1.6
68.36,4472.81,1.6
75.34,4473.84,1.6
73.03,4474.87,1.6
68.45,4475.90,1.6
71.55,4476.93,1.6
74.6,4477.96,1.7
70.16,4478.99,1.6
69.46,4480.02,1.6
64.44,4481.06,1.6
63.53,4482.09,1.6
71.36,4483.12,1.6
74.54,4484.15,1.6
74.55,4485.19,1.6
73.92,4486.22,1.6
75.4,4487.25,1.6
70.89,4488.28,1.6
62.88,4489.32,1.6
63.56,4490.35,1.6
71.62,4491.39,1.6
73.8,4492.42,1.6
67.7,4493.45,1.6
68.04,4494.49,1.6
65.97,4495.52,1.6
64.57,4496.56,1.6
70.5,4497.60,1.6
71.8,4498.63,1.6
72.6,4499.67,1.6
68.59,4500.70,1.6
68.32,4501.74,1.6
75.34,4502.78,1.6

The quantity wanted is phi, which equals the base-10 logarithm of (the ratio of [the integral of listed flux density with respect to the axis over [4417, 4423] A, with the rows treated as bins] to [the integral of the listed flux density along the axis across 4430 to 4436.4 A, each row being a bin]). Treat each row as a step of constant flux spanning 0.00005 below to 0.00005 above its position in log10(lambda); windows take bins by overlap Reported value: -0.006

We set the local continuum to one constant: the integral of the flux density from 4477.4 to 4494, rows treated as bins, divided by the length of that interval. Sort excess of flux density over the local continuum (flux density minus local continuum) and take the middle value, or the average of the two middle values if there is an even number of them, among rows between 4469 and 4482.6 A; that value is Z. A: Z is -1.7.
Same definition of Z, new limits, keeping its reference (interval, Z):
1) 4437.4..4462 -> -4.7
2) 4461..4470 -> -2.7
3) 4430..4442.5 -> -1.6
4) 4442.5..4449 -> -3.1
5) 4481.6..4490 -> 2.5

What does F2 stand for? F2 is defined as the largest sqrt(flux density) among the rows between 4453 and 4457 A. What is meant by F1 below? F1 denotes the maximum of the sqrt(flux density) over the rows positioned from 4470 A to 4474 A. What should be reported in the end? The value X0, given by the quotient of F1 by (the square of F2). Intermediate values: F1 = 8.68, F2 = 8.23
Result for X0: 0.128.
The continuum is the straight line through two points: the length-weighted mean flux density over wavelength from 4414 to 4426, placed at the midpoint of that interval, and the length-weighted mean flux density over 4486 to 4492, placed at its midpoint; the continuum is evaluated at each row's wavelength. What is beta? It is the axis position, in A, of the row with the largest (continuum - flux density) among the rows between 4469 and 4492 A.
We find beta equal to 4489.32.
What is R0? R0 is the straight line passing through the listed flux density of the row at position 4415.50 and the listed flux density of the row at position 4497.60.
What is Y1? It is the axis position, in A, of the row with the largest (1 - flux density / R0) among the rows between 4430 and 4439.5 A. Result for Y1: 4434.86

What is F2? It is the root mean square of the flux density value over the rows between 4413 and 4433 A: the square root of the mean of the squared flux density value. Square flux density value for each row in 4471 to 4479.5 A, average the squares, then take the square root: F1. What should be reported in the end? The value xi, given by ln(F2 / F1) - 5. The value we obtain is -5.07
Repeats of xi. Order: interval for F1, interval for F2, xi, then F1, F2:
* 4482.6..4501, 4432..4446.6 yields -5.06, 70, 65.8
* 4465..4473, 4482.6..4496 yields -4.94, 66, 70.4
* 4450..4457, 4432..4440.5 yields -4.97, 65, 67.3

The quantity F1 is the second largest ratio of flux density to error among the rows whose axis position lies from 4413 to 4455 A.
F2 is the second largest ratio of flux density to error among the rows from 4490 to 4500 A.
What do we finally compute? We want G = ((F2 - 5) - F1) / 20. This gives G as -0.256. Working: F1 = 45.5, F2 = 45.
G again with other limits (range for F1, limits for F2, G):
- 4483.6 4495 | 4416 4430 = -0.456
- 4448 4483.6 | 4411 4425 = -0.415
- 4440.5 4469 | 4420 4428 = -0.411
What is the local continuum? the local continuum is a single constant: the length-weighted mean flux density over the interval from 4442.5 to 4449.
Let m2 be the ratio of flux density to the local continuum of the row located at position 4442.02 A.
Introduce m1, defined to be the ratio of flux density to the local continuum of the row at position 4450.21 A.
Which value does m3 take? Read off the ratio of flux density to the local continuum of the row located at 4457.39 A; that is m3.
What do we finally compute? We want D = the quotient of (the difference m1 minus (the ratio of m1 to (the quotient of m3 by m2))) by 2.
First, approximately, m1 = 0.95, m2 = 0.99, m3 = 1.005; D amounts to 0.01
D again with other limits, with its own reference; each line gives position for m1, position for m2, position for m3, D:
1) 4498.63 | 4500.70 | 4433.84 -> -0.03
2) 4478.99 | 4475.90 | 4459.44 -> -0.08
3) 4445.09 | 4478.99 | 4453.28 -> -0.02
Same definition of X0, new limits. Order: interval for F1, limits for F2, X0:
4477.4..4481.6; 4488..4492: 0.121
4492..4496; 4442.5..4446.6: 0.127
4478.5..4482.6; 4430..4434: 0.118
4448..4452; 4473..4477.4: 0.110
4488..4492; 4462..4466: 0.124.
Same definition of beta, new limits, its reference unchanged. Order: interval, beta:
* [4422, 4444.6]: 4443.04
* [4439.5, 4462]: 4443.04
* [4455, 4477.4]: 4461.49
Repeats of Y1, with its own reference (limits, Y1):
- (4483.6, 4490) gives 4489.32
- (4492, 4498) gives 4496.56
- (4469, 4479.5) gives 4469.72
